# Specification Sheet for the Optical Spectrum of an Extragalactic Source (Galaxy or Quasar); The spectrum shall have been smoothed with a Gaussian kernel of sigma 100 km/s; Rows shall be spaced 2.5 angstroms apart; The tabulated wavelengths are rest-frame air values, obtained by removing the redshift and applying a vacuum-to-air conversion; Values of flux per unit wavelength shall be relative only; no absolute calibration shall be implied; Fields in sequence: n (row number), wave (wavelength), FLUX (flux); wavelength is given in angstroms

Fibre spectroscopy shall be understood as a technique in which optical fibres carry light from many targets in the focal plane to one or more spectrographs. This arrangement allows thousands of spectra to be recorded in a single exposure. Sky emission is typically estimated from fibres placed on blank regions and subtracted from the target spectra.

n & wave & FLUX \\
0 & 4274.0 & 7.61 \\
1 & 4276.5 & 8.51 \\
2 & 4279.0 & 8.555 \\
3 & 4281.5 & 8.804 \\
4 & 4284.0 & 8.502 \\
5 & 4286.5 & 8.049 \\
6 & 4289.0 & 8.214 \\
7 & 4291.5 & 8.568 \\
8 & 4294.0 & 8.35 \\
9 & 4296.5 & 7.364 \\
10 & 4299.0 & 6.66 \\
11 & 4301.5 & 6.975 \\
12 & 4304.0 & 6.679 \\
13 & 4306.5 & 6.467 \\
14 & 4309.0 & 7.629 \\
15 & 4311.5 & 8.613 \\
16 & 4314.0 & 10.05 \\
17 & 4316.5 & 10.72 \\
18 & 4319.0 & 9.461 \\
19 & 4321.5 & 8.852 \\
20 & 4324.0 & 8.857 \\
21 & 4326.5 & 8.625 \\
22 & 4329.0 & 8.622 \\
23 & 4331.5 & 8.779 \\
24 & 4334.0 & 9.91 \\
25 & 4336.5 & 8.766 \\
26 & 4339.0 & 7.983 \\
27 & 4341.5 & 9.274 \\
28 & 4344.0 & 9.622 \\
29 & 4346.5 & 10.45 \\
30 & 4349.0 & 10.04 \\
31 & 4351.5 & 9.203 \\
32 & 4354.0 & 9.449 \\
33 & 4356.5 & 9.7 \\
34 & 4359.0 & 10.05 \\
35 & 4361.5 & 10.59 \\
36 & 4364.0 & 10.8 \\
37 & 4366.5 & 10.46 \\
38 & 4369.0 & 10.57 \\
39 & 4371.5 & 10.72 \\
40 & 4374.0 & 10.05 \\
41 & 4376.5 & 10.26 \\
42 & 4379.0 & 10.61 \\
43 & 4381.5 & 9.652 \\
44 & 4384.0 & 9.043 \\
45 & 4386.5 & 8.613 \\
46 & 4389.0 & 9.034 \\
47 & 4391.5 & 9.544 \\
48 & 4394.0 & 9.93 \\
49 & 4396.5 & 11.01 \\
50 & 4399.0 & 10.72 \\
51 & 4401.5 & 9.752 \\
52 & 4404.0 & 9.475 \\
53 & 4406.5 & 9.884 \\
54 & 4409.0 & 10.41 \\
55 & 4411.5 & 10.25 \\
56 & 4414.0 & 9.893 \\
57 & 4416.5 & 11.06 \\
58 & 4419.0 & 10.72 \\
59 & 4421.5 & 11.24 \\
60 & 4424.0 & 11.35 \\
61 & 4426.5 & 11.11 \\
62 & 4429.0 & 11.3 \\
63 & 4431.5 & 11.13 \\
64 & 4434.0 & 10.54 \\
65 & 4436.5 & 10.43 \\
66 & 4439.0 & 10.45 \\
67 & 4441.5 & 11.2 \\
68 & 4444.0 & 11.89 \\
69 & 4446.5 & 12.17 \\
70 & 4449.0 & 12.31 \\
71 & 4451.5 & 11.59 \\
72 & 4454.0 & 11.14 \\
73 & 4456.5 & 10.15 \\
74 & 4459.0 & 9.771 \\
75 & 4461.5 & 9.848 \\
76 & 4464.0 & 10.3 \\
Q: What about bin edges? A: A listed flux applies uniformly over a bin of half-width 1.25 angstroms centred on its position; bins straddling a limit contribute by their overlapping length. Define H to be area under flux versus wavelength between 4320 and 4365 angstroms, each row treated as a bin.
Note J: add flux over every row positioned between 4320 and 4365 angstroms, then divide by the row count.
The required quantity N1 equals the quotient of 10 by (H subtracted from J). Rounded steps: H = 424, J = 9.4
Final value -0.024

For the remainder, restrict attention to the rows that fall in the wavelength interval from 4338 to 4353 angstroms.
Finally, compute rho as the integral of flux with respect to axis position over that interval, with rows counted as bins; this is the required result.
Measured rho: 142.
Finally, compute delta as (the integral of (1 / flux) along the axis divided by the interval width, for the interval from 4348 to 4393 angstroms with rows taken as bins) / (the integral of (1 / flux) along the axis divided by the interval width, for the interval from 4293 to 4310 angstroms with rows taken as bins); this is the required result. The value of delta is 0.72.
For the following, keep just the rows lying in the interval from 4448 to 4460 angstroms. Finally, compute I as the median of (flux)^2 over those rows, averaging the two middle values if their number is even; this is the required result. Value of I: 124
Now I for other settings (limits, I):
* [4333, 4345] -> 86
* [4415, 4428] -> 123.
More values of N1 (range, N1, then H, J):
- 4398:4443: -0.021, 478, 10.6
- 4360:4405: -0.023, 452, 10.0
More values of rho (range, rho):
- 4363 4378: 157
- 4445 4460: 168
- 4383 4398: 143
